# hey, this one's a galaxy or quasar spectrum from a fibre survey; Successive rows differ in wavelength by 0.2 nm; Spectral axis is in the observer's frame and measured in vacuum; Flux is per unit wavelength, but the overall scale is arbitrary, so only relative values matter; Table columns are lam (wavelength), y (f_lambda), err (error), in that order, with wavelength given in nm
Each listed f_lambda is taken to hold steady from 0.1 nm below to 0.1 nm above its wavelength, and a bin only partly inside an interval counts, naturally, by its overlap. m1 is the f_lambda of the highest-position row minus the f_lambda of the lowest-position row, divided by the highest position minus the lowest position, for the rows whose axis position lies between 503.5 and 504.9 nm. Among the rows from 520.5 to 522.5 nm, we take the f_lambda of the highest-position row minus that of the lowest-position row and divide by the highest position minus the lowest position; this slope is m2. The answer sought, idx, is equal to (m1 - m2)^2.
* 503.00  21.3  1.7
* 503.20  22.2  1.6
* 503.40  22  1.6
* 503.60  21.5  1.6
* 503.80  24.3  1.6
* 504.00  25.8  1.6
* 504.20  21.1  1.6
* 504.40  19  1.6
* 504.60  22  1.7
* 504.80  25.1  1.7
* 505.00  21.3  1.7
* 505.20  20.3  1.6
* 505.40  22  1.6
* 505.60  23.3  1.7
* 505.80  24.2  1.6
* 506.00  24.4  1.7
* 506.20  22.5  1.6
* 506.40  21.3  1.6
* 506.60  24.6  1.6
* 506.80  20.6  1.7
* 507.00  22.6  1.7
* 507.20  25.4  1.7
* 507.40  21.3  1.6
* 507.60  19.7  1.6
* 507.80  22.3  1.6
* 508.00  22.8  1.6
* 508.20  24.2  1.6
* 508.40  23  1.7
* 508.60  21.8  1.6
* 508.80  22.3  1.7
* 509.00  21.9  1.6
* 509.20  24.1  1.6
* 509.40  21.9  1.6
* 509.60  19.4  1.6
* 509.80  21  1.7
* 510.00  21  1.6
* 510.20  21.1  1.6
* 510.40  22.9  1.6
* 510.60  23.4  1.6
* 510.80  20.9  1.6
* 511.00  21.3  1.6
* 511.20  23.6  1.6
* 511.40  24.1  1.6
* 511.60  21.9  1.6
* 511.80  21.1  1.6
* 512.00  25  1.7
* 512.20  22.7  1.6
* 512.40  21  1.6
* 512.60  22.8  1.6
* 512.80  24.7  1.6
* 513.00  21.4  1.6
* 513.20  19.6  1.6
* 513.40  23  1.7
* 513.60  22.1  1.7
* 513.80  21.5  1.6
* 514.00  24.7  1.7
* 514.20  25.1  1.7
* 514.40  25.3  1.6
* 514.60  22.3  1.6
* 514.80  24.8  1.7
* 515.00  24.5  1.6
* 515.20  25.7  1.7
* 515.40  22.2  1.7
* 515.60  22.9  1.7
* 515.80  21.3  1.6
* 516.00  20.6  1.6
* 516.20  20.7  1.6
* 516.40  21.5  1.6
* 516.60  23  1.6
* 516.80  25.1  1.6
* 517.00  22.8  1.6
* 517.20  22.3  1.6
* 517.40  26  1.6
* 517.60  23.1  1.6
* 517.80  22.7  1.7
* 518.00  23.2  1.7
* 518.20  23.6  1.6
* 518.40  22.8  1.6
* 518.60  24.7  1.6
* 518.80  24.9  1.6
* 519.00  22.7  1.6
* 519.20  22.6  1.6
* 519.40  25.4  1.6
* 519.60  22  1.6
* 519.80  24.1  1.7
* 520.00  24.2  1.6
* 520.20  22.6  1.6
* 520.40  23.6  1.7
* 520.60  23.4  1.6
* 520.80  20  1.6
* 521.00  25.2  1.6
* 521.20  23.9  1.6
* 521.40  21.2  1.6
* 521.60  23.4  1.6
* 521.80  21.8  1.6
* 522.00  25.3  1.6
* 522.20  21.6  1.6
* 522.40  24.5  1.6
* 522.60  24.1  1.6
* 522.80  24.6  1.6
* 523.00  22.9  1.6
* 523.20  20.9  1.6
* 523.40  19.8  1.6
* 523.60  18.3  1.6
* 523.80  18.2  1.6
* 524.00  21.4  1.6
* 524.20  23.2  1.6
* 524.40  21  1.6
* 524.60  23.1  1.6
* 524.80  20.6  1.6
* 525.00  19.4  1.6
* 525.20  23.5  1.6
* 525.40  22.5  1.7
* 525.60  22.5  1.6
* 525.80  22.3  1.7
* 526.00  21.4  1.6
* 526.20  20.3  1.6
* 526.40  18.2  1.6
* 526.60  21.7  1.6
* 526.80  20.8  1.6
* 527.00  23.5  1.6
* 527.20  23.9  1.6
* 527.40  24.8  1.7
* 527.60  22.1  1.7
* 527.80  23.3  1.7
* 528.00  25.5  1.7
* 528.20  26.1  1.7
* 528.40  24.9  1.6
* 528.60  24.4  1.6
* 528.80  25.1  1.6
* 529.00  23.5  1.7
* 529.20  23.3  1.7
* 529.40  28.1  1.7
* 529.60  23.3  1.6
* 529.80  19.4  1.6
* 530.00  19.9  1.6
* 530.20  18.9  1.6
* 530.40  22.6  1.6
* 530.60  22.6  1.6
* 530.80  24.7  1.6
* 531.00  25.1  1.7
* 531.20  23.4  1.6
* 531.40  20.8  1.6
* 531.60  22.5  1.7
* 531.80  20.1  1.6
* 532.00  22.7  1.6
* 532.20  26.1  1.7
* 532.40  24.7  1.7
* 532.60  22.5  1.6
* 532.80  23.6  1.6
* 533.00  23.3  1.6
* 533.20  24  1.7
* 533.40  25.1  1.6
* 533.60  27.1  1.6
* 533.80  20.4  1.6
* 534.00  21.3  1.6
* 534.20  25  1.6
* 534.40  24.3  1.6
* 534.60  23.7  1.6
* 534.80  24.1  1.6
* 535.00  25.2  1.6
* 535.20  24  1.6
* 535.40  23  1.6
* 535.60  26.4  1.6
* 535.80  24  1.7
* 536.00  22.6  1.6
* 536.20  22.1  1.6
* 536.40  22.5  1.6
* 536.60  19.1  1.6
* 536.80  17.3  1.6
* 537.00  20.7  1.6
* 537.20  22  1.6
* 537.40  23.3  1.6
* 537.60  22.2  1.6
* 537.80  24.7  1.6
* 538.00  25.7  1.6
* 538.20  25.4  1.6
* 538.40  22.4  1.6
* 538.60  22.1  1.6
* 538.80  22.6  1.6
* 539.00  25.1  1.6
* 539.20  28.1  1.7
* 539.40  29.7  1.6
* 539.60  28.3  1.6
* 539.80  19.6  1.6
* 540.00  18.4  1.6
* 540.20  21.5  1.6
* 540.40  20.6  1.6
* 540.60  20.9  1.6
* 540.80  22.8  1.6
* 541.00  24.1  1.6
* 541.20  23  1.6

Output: 5.7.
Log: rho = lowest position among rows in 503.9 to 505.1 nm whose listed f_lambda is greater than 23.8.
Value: 504.00 nm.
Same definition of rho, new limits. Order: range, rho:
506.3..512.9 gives 506.60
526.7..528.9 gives 527.20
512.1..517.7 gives 512.80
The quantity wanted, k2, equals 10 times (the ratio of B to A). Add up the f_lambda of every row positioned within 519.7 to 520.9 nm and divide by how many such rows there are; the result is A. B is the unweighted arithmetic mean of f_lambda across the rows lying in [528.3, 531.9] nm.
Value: 10.0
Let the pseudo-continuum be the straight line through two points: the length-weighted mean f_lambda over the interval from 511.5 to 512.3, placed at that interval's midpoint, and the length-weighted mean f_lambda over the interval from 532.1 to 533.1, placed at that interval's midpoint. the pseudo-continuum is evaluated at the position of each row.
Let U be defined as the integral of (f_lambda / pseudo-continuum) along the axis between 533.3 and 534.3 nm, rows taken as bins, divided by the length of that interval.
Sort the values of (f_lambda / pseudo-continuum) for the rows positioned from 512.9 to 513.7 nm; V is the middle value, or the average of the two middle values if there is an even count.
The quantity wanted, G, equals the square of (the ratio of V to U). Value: 0.94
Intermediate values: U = 0.99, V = 0.96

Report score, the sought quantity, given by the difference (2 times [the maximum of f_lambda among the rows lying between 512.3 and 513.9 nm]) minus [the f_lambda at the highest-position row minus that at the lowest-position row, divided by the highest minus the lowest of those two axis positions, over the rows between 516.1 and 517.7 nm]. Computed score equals 47.7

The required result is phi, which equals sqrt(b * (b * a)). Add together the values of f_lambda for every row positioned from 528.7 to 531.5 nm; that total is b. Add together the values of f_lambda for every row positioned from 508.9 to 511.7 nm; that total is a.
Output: 5633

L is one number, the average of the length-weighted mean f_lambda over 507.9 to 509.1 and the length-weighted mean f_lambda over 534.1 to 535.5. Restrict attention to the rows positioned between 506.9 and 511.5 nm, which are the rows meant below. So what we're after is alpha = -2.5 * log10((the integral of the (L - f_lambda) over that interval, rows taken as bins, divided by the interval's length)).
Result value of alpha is -0.17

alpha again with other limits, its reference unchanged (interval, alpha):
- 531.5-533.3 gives 2.07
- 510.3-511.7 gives 0.19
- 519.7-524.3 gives 0.12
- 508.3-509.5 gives 0.08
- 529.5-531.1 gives -0.34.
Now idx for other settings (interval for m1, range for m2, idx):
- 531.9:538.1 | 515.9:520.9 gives 0.4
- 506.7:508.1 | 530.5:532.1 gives 3.1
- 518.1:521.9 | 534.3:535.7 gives 5.1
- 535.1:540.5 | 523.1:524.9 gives 0.2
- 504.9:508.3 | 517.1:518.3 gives 0.2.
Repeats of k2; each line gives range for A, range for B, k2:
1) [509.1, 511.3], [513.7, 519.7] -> 10.7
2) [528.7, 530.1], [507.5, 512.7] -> 9.6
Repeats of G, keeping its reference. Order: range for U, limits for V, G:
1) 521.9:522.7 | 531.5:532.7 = 0.85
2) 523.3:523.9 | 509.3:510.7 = 1.37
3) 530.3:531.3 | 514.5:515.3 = 1.19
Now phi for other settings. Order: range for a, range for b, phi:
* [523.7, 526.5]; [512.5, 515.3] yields 5650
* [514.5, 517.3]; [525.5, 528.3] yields 5657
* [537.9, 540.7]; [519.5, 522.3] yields 5858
